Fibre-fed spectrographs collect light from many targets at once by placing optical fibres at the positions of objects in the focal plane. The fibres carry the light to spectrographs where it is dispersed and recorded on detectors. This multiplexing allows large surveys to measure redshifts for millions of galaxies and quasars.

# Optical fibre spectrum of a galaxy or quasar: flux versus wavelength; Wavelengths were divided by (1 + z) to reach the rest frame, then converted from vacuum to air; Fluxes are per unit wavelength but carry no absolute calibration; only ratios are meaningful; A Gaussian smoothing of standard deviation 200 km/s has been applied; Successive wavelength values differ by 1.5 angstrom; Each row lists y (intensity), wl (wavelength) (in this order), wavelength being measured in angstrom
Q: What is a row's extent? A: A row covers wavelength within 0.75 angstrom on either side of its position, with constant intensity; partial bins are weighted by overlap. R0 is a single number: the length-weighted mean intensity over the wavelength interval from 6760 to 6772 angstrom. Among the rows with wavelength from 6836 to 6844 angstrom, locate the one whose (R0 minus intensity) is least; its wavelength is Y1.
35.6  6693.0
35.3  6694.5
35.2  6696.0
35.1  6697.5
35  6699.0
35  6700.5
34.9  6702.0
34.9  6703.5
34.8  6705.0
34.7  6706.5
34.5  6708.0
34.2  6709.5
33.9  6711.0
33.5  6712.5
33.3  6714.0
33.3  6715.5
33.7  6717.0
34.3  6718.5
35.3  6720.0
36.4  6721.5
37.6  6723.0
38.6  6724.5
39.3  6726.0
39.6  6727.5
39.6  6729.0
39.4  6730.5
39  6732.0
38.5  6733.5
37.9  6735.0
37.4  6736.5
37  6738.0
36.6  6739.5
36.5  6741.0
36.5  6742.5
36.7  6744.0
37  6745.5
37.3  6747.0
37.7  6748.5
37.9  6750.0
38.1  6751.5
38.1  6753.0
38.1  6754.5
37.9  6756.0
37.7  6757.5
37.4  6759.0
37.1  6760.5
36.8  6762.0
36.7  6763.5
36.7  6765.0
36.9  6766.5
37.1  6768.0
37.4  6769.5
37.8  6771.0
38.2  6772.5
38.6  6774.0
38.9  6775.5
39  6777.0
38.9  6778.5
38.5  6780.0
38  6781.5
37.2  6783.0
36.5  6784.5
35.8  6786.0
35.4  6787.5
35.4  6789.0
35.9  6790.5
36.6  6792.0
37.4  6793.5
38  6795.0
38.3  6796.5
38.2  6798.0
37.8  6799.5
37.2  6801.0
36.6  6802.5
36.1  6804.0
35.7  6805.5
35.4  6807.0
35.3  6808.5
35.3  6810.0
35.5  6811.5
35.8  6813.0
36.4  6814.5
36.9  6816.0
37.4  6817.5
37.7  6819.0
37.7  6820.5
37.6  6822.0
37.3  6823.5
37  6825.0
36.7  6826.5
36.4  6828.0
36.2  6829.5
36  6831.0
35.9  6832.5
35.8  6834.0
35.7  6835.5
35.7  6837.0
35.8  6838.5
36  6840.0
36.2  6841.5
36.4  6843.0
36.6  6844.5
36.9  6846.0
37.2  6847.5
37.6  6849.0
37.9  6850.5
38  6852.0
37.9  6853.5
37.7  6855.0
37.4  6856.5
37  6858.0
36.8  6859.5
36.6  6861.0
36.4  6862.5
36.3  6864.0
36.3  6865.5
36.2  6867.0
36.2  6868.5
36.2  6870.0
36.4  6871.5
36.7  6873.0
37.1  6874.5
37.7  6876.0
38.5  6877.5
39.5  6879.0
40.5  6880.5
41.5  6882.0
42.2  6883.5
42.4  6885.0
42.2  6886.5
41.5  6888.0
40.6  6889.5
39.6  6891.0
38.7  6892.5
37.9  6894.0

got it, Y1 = 6843.0 angstrom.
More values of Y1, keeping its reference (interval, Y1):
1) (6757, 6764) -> 6757.5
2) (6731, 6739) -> 6732.0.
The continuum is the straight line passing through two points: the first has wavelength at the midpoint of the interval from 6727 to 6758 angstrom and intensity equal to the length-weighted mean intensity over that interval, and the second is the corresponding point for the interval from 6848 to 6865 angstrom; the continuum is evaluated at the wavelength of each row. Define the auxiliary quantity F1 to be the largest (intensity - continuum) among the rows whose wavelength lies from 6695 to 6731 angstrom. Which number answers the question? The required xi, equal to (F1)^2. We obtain 2.9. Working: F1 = 1.7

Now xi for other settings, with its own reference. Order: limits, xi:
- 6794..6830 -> 0.6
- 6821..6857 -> 0.6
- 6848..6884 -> 26.2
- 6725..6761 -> 2.9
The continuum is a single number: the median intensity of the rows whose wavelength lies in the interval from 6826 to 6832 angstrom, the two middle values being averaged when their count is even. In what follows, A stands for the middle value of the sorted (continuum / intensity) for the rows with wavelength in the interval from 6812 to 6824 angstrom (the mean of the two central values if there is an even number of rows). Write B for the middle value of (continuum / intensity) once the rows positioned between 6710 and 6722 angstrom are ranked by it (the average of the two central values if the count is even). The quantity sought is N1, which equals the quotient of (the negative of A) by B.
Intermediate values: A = 0.97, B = 1.07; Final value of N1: -0.90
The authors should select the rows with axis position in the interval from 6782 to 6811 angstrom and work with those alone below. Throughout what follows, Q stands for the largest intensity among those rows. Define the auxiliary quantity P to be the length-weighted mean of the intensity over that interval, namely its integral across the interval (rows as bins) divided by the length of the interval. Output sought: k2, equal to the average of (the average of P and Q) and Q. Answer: 37.9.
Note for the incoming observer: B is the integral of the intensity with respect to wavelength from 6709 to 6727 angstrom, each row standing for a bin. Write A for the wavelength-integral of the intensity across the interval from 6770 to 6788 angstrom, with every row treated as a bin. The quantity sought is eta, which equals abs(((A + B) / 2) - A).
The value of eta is 22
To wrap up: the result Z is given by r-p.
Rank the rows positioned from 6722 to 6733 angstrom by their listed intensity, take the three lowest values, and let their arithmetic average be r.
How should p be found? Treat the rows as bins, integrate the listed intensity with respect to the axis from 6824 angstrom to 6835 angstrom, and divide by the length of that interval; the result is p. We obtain 2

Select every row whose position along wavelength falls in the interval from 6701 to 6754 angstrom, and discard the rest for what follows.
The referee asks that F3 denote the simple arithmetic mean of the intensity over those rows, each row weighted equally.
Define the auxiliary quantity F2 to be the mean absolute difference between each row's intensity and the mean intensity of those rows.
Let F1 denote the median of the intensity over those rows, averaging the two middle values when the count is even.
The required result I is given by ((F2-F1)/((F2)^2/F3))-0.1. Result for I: -449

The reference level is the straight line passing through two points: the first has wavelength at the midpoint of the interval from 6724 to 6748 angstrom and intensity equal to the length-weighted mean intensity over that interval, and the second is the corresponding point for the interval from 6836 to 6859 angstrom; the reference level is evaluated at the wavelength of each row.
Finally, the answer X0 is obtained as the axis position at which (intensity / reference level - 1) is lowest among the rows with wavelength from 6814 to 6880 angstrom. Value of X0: 6835.5 angstrom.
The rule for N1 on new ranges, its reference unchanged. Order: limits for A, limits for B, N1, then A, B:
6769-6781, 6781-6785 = -0.96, 0.94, 0.98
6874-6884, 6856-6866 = -0.93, 0.92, 0.99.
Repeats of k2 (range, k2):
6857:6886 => 41.3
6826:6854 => 37.6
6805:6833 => 37.4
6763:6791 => 38.6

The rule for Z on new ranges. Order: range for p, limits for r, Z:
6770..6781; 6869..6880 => -2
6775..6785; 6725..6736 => 0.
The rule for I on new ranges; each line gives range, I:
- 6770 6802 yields -1481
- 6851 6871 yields -3947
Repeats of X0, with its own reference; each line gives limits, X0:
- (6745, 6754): 6745.5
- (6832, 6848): 6835.5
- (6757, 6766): 6763.5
